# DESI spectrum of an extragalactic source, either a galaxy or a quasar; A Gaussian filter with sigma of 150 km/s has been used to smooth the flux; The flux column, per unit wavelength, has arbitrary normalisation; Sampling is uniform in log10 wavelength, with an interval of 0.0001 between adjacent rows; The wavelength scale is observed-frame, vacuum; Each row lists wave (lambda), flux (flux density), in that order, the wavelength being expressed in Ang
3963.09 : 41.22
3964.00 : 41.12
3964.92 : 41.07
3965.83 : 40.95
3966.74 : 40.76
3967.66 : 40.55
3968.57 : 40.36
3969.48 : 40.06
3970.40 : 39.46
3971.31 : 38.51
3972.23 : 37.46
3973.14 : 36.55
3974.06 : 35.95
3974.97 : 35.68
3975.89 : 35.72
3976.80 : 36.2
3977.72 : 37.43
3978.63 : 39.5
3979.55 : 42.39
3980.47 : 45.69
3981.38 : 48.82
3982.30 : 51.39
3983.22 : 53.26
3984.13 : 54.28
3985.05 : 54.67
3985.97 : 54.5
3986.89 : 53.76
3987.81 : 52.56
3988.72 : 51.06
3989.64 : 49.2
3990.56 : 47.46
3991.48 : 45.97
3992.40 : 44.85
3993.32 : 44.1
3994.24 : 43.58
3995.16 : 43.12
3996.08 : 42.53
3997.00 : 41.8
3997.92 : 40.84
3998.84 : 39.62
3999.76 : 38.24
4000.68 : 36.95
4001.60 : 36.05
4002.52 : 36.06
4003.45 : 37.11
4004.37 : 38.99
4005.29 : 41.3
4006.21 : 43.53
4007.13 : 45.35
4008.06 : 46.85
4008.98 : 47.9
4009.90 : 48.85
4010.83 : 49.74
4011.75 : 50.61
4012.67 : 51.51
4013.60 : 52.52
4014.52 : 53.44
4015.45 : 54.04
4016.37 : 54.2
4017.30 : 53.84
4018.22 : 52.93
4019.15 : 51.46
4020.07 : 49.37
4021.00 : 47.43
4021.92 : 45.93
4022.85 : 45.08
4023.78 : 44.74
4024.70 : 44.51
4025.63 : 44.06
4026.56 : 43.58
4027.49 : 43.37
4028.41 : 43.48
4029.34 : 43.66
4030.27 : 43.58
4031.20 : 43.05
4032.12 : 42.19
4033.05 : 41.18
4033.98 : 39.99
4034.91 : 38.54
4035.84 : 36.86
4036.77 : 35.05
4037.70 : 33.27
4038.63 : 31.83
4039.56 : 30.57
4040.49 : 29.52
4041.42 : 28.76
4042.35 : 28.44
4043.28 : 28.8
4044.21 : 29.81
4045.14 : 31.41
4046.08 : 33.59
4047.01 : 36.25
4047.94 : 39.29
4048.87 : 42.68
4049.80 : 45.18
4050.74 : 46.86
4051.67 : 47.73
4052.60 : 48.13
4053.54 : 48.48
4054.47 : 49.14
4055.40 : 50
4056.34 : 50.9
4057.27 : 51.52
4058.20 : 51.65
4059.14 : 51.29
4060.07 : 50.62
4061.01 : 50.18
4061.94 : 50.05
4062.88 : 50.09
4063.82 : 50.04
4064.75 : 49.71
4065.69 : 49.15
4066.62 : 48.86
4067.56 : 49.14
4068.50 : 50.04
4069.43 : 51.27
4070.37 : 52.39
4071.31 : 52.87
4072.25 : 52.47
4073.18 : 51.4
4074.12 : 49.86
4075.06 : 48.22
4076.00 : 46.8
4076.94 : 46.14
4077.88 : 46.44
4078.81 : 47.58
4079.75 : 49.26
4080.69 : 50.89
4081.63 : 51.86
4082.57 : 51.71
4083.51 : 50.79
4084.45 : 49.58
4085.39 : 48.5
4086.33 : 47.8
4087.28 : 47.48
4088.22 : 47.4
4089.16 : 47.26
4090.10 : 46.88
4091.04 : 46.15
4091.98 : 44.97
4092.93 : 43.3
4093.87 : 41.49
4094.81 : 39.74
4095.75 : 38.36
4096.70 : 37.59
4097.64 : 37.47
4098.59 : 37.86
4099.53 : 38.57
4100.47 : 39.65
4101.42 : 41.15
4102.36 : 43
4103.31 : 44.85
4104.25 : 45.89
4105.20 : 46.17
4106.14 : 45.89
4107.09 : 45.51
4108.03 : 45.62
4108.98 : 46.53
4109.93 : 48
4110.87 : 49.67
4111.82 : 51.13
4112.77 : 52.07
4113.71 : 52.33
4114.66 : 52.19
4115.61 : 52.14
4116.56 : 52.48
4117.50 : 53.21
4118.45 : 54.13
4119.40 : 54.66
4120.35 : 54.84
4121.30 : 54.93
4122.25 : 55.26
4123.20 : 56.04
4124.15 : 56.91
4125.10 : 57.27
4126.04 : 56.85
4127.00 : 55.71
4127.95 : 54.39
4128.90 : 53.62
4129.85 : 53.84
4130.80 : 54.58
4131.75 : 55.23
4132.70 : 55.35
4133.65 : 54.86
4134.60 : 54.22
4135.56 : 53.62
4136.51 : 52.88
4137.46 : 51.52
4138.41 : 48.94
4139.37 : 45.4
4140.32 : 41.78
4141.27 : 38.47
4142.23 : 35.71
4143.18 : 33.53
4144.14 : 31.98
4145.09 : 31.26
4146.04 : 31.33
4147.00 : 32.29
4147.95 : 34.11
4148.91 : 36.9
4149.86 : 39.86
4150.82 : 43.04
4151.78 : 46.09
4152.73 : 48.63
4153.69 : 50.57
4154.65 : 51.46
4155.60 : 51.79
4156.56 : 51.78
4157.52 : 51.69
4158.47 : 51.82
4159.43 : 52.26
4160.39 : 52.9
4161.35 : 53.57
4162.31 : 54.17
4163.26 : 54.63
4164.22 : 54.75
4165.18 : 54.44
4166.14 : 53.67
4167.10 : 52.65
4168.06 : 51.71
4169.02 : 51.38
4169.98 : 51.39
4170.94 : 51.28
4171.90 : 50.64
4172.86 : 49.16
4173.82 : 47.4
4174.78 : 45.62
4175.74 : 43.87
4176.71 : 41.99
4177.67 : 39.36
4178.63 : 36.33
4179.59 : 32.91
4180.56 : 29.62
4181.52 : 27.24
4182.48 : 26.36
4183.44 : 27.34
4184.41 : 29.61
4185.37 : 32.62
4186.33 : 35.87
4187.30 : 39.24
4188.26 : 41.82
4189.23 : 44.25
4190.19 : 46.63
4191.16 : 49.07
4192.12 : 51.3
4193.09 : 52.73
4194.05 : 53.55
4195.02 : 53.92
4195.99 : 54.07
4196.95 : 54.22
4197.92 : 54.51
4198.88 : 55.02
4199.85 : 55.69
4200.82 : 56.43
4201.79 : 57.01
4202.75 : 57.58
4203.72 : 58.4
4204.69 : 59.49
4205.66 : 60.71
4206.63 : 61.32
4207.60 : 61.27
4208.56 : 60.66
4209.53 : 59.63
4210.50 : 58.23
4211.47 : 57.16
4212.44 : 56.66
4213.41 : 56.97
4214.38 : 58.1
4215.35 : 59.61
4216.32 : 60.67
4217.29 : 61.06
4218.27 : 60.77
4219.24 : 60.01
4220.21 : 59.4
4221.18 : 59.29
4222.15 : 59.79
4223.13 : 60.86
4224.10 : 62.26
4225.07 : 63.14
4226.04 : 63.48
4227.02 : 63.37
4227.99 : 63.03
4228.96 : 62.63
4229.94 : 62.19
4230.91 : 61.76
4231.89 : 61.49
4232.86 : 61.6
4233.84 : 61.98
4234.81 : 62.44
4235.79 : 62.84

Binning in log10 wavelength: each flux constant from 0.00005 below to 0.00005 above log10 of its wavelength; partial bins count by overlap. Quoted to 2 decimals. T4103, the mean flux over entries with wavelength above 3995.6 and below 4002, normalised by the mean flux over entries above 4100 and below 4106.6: 0.90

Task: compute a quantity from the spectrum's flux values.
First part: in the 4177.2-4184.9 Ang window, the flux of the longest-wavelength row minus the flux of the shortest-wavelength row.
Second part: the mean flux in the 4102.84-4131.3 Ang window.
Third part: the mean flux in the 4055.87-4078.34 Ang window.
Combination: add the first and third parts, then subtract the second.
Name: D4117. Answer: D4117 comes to -12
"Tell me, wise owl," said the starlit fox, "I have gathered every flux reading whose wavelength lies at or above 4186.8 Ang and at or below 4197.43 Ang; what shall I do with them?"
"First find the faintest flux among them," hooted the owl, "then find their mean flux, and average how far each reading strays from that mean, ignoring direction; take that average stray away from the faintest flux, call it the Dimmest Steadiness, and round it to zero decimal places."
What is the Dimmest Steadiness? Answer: 35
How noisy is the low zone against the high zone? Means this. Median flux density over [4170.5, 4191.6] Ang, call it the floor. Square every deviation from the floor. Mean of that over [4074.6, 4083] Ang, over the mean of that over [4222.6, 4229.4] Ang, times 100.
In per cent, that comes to 15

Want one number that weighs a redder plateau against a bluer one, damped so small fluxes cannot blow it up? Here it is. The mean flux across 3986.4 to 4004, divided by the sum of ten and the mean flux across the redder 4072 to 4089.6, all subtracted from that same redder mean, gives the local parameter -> 48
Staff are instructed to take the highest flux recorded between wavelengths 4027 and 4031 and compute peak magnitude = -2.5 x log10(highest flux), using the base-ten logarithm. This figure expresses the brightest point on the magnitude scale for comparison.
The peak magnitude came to -4.10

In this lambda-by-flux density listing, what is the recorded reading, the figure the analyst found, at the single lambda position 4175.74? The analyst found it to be 43.87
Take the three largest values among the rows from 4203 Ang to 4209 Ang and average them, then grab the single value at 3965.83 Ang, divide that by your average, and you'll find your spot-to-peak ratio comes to 0.67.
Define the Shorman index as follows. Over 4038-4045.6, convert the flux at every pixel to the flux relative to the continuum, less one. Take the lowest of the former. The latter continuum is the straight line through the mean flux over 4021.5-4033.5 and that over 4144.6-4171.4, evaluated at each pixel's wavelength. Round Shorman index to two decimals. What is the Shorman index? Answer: -0.36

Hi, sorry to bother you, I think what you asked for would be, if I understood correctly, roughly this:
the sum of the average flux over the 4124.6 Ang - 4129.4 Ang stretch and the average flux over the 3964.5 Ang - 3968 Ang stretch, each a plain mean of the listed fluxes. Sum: 96.4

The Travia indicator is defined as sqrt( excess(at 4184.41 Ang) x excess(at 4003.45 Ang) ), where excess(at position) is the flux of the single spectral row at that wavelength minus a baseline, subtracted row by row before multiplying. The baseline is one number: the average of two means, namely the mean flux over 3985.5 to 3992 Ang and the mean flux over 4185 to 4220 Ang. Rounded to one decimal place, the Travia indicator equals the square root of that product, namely 18.8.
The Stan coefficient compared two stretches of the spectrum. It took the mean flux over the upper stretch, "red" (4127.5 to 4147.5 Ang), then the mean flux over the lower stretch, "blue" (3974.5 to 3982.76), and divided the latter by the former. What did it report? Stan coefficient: 0.90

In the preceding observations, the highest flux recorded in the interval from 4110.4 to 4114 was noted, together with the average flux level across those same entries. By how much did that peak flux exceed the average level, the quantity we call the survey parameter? 1.03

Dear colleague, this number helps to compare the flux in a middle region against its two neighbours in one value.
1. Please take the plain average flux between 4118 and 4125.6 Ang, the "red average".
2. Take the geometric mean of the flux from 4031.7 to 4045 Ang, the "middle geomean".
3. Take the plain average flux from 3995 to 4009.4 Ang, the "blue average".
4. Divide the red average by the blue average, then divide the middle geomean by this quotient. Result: 25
